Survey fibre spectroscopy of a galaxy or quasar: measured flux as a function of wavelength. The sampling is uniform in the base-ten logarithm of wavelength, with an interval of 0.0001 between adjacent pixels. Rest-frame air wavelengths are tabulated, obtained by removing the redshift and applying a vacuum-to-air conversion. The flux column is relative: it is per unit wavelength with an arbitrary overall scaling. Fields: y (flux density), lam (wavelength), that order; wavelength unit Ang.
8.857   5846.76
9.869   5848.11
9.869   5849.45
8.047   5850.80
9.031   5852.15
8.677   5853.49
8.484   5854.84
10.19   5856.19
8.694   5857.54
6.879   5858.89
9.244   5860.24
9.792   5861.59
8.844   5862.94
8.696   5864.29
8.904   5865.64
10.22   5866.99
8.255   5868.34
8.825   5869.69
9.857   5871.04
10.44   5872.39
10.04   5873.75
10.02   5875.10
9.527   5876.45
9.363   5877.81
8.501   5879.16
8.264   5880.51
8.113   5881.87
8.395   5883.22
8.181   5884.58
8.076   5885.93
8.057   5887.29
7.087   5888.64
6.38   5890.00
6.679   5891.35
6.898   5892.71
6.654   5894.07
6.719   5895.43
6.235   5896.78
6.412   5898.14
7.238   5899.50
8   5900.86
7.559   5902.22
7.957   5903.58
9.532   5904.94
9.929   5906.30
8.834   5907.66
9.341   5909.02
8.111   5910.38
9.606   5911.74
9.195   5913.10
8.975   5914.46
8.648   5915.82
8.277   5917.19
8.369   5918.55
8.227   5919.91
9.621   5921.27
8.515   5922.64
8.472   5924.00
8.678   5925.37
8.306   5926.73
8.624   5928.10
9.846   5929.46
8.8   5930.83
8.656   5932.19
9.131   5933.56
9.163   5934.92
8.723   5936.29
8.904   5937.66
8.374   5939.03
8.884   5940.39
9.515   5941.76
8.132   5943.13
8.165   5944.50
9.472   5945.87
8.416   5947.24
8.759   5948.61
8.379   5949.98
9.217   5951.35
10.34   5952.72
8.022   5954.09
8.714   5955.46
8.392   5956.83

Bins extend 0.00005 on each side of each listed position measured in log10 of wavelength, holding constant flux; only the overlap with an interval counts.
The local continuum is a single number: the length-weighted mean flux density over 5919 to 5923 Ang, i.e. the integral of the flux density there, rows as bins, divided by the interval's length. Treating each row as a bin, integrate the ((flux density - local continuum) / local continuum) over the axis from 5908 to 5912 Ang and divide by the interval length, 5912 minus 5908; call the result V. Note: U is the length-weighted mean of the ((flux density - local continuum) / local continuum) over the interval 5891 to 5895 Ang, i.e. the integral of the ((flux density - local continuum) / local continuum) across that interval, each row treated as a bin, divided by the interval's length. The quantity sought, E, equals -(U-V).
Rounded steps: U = -0.231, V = 0.018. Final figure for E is 0.25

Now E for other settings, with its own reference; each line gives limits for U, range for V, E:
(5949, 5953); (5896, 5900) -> -0.29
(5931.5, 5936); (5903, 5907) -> 0.02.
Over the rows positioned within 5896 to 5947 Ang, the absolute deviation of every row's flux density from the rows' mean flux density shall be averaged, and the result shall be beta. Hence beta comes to 0.61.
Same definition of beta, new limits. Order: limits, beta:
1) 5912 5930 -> 0.41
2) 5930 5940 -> 0.21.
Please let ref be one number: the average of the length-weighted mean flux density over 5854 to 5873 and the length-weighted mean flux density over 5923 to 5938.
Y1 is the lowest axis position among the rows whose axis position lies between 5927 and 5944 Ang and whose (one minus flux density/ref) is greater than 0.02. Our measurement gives 5928.10 Ang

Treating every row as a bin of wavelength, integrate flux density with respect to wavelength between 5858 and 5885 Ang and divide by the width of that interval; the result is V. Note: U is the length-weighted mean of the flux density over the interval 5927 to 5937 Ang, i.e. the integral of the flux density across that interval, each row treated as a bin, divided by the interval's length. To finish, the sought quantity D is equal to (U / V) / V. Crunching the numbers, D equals 0.110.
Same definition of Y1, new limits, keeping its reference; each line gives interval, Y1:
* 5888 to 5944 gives 5888.64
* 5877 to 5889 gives 5879.16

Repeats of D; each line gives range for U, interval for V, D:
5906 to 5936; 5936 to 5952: 0.116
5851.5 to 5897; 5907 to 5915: 0.105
